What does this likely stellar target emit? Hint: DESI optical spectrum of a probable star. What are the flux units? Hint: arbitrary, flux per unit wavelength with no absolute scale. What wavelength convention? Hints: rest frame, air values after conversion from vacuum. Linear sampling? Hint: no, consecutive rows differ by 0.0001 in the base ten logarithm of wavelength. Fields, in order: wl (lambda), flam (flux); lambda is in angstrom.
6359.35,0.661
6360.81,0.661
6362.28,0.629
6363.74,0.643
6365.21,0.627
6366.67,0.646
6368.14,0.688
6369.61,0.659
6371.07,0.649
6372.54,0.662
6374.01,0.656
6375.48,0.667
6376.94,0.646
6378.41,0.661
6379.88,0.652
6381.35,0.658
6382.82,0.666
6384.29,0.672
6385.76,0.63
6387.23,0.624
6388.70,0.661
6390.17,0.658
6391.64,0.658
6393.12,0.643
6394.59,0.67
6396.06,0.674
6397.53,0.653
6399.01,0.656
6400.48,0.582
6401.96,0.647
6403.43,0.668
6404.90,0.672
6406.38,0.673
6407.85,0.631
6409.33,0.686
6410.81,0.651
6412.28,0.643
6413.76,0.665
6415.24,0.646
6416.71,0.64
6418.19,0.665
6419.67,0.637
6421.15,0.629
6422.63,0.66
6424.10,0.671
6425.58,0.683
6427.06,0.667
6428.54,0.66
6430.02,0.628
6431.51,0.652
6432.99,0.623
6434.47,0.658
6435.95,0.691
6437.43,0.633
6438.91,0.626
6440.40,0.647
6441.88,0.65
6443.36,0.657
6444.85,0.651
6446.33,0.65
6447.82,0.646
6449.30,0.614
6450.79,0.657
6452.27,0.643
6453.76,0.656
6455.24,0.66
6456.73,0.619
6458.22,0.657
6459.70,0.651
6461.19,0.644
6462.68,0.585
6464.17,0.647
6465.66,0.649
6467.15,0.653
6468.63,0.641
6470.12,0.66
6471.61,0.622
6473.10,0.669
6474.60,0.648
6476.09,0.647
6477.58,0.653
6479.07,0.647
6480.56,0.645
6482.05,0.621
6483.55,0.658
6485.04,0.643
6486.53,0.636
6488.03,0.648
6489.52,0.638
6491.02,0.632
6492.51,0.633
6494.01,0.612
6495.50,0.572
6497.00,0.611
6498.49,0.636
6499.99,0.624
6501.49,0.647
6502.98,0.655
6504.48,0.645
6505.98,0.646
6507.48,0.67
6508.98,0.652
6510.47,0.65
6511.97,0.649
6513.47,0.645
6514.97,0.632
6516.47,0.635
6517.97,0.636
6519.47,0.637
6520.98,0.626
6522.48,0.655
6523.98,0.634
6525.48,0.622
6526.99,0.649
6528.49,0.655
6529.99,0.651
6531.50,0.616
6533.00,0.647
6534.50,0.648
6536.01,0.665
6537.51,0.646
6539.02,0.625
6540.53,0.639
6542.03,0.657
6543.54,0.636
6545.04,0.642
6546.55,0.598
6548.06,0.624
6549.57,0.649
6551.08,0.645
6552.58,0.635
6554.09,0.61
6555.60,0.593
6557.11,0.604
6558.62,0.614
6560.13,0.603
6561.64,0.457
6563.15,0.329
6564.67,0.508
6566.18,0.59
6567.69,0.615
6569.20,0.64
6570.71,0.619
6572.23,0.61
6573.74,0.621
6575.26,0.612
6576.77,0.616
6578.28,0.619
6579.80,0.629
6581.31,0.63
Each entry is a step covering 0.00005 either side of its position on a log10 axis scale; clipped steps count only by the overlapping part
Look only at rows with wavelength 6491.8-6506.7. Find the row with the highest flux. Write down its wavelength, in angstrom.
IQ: 6502.98 angstrom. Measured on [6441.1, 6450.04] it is 6443.36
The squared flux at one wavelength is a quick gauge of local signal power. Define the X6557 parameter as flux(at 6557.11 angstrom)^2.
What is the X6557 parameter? 0.36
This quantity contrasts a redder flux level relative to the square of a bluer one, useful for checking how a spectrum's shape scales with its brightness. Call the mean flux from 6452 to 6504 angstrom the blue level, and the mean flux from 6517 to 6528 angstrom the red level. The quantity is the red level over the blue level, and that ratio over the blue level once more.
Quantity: 1.56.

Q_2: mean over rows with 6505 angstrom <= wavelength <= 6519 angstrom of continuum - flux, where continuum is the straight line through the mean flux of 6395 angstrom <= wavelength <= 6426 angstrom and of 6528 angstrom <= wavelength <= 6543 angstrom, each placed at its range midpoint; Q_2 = 0.000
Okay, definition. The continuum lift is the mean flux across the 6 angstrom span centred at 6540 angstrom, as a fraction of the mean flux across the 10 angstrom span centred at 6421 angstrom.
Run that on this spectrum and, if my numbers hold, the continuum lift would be 0.98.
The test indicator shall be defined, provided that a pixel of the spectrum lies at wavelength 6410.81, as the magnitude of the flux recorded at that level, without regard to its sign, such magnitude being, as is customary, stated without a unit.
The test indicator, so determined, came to 0.651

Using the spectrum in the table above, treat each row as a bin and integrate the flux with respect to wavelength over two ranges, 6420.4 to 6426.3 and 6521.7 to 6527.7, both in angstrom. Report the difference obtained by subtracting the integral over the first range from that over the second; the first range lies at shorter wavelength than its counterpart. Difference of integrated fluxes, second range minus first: -0.06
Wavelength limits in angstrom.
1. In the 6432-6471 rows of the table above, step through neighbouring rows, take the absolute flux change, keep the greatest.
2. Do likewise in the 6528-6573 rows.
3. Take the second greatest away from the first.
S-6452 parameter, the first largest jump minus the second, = -0.12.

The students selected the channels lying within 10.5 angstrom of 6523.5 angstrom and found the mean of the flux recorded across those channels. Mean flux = 0.639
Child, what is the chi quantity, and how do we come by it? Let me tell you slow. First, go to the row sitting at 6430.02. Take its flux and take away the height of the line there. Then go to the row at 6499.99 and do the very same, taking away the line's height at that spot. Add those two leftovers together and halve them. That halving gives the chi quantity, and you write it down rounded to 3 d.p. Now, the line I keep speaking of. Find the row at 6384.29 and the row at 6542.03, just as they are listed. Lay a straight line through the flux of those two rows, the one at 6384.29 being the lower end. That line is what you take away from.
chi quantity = -0.038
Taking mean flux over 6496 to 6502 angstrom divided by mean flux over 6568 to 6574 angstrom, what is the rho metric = 1.01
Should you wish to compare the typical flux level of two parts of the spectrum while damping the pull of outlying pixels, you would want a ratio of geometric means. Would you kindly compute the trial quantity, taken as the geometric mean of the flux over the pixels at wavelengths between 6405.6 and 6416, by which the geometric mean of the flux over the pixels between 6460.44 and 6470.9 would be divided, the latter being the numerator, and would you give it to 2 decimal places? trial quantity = 0.97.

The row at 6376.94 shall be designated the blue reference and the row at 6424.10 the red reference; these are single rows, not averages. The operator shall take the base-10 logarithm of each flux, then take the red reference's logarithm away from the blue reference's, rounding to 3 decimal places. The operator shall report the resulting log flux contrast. -0.016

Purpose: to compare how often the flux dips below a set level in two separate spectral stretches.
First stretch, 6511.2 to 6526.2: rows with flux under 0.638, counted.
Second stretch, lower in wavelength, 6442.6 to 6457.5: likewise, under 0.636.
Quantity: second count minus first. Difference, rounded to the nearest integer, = -5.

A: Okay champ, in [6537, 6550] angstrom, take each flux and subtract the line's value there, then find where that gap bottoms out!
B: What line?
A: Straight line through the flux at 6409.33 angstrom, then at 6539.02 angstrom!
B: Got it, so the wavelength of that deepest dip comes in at 6546.55 angstrom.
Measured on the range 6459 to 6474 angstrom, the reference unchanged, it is 6462.68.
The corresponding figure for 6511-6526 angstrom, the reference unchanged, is 6525.48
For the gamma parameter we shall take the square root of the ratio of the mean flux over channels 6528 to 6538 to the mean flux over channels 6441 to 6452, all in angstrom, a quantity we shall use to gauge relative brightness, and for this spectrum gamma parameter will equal 1.00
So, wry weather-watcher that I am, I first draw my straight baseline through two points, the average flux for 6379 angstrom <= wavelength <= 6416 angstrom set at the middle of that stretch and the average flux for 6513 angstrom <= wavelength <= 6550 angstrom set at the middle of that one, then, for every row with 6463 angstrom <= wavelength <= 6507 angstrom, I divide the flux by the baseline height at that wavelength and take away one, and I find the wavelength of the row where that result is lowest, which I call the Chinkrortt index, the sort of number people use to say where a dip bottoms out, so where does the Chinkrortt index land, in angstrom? 6495.50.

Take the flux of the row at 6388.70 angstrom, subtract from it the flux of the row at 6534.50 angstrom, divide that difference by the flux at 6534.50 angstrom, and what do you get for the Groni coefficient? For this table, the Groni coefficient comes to 0.020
